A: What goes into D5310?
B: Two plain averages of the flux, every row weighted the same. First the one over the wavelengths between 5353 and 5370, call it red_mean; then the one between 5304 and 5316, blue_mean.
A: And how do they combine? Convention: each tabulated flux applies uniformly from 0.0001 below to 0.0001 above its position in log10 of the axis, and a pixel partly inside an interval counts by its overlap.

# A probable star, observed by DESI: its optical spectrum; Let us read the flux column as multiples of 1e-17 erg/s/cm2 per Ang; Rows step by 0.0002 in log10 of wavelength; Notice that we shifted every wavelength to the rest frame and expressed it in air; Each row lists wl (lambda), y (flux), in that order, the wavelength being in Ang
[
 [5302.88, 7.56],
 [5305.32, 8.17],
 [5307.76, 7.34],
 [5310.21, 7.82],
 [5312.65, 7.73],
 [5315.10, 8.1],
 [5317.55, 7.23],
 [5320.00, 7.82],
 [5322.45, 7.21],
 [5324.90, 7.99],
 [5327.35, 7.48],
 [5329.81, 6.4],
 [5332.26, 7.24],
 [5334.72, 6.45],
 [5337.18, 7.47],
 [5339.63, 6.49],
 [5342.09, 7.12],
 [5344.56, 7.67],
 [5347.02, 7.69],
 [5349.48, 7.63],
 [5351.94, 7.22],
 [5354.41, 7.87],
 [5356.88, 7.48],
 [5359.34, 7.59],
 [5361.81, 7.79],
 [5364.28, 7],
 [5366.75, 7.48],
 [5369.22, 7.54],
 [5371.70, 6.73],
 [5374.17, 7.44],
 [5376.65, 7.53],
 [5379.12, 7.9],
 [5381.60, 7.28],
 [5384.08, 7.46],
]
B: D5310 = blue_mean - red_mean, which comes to 0.3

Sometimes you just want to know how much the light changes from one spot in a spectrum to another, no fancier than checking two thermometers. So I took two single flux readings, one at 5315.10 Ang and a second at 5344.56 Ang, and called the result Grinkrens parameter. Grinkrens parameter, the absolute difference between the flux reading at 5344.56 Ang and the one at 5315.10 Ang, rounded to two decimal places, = 0.43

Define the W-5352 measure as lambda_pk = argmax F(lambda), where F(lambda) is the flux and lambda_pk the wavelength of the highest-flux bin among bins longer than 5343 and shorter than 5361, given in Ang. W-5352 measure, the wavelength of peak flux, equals 5354.41 Ang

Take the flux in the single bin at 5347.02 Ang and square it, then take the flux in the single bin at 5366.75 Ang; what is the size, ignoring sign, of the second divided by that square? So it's 0.126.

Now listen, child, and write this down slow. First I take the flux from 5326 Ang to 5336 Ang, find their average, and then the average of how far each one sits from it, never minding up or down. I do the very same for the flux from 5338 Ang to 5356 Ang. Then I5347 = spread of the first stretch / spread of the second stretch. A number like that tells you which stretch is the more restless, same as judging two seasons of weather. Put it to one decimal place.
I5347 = 1.2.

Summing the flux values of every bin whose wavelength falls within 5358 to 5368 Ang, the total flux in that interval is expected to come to 29.9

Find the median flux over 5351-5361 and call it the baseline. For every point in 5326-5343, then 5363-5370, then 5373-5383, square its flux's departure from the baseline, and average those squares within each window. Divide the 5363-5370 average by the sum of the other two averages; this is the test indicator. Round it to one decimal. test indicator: 0.2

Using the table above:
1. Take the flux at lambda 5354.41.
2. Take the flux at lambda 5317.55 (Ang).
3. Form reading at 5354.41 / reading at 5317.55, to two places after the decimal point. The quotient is 1.09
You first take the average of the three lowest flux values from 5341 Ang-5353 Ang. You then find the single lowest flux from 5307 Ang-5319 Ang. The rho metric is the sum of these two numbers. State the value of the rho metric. 14.6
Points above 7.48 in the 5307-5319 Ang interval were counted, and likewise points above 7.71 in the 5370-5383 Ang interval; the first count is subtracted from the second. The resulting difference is -2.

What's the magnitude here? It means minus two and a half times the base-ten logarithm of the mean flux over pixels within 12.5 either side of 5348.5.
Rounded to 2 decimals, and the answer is -2.18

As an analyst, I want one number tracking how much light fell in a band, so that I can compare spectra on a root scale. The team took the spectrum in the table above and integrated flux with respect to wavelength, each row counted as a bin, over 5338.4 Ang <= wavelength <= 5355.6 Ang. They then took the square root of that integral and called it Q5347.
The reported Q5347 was 11.3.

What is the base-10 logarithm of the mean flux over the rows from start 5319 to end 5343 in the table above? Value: 0.855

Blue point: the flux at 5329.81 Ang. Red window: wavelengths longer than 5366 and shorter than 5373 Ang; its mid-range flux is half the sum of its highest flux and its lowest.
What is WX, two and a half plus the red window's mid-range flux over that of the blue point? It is 3.61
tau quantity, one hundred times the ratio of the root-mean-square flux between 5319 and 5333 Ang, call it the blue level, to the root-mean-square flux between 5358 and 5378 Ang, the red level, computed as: 100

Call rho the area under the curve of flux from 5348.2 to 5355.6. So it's 56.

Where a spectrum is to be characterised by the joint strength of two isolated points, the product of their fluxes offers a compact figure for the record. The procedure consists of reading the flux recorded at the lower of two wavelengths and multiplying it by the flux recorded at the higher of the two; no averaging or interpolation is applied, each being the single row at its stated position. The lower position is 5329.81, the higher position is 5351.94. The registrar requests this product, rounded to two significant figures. 46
